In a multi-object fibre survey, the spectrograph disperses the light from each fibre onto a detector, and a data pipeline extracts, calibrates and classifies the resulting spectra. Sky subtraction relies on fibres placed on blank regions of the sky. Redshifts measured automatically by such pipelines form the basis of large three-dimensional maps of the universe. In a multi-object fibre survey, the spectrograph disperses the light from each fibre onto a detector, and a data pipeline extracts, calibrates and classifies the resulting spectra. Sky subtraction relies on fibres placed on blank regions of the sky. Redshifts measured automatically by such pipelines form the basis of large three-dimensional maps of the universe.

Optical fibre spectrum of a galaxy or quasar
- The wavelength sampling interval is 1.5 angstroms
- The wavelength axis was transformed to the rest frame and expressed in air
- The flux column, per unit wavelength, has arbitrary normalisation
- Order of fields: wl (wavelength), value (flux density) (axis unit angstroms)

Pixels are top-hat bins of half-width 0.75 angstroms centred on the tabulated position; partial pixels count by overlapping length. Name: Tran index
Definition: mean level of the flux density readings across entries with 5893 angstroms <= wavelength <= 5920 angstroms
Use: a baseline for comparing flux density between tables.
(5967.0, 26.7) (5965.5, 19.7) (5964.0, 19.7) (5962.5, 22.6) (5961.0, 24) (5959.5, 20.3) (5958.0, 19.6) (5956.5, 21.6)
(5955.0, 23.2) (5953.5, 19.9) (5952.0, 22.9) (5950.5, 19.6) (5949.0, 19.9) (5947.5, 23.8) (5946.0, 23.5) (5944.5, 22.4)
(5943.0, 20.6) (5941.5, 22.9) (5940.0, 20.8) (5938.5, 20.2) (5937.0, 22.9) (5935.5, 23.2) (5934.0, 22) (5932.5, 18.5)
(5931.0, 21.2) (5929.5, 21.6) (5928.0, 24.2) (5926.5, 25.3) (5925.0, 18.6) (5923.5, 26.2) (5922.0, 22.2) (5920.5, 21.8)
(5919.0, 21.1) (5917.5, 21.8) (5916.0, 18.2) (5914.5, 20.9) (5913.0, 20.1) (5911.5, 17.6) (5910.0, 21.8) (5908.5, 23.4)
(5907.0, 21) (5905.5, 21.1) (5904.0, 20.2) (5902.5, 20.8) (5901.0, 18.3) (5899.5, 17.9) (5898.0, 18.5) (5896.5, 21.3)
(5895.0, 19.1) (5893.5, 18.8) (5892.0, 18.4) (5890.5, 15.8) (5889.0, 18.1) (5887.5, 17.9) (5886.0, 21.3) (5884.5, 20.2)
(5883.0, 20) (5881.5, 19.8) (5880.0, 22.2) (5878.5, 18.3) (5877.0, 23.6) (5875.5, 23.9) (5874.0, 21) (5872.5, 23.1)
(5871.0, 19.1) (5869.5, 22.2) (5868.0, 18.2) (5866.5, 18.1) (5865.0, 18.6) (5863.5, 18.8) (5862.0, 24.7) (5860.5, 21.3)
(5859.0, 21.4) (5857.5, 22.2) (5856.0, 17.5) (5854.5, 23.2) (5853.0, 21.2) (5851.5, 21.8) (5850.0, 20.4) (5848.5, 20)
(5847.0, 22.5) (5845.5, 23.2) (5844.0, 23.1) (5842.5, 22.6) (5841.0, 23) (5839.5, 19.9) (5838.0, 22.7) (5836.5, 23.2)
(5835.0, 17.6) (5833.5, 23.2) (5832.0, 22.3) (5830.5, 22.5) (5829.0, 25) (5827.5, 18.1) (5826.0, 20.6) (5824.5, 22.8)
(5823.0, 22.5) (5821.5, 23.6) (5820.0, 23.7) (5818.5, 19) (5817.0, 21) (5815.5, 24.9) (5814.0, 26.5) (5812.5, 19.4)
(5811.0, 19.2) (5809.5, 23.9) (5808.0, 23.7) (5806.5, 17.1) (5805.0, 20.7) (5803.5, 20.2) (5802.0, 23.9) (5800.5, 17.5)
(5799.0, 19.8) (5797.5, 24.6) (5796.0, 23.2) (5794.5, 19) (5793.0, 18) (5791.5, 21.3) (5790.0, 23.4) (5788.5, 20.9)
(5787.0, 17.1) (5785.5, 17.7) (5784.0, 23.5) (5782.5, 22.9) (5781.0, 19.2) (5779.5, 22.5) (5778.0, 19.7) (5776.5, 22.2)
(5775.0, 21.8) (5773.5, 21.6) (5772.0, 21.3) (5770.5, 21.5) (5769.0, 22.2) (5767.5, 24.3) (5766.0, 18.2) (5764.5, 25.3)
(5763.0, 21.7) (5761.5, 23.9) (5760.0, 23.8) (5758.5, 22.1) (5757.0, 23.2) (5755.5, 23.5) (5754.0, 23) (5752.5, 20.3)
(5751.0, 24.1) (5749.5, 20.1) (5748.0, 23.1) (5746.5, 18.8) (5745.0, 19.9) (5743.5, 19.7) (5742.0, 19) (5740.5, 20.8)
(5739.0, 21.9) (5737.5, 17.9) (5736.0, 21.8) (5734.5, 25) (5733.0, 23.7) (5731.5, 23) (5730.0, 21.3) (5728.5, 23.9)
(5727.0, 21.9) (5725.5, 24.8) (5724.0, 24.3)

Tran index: 20.1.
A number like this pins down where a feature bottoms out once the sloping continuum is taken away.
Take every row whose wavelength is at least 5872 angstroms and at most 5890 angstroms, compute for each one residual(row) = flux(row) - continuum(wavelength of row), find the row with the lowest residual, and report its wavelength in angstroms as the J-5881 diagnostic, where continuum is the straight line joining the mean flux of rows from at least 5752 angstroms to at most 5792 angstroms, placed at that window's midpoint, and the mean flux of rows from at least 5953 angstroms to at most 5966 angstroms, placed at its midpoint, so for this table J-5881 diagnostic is 5887.5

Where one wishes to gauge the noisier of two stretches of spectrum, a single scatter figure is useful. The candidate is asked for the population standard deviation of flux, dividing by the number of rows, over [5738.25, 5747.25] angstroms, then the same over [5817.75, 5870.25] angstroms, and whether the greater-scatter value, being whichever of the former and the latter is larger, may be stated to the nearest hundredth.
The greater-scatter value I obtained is 2.08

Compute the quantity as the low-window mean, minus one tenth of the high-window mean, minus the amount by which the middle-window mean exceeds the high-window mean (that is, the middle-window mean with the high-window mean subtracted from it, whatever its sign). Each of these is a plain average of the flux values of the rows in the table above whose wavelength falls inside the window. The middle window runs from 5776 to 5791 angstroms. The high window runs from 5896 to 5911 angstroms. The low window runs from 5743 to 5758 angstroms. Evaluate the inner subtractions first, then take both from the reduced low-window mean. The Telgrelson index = 19.0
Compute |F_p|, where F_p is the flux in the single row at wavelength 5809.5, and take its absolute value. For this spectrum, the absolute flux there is 23.9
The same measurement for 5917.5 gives 21.8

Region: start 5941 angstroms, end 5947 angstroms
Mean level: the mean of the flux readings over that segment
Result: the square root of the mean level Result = 4.73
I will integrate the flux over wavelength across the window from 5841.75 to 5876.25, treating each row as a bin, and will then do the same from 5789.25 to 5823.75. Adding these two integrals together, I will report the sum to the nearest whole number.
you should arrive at 1476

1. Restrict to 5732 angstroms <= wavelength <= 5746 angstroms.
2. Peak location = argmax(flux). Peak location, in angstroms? 5734.5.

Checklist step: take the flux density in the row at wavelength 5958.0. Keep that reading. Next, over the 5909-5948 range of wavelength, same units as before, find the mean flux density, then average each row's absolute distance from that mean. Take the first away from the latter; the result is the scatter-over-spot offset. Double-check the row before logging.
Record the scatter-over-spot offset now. -18.0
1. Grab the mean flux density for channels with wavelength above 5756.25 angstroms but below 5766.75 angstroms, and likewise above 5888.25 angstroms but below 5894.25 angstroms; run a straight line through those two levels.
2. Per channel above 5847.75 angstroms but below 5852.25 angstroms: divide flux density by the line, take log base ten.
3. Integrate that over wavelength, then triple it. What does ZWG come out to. 0.41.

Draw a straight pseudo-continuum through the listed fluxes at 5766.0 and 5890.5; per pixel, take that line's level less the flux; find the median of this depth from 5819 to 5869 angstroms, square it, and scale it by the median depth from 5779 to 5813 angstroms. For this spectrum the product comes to -91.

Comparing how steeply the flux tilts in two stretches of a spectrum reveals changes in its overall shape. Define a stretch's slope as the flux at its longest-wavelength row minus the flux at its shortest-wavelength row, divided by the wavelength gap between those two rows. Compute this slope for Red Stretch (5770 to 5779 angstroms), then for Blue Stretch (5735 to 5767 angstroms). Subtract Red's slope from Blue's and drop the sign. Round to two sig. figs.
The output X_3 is 0.12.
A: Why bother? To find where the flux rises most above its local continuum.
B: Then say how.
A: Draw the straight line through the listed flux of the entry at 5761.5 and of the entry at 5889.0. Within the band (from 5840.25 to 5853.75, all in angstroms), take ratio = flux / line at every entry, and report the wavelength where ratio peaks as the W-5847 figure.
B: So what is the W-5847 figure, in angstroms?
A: 5845.5 angstroms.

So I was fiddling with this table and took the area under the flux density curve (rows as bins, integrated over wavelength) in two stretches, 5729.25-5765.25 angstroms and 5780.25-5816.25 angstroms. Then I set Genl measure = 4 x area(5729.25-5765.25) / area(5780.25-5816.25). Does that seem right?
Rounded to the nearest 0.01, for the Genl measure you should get 4.15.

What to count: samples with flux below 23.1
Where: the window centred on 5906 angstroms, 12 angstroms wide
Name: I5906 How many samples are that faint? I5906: 7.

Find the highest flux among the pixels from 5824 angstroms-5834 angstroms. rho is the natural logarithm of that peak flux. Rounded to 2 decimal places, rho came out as 3.22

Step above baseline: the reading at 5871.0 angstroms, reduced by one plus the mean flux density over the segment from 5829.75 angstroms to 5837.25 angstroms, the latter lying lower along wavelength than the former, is -4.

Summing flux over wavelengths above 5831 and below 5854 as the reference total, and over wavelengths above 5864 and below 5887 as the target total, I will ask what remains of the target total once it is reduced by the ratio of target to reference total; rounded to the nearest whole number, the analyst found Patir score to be 309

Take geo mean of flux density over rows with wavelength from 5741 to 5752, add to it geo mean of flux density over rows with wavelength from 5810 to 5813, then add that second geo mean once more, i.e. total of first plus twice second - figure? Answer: 59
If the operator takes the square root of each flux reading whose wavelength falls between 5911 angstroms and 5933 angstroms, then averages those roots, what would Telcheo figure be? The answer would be 4.61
